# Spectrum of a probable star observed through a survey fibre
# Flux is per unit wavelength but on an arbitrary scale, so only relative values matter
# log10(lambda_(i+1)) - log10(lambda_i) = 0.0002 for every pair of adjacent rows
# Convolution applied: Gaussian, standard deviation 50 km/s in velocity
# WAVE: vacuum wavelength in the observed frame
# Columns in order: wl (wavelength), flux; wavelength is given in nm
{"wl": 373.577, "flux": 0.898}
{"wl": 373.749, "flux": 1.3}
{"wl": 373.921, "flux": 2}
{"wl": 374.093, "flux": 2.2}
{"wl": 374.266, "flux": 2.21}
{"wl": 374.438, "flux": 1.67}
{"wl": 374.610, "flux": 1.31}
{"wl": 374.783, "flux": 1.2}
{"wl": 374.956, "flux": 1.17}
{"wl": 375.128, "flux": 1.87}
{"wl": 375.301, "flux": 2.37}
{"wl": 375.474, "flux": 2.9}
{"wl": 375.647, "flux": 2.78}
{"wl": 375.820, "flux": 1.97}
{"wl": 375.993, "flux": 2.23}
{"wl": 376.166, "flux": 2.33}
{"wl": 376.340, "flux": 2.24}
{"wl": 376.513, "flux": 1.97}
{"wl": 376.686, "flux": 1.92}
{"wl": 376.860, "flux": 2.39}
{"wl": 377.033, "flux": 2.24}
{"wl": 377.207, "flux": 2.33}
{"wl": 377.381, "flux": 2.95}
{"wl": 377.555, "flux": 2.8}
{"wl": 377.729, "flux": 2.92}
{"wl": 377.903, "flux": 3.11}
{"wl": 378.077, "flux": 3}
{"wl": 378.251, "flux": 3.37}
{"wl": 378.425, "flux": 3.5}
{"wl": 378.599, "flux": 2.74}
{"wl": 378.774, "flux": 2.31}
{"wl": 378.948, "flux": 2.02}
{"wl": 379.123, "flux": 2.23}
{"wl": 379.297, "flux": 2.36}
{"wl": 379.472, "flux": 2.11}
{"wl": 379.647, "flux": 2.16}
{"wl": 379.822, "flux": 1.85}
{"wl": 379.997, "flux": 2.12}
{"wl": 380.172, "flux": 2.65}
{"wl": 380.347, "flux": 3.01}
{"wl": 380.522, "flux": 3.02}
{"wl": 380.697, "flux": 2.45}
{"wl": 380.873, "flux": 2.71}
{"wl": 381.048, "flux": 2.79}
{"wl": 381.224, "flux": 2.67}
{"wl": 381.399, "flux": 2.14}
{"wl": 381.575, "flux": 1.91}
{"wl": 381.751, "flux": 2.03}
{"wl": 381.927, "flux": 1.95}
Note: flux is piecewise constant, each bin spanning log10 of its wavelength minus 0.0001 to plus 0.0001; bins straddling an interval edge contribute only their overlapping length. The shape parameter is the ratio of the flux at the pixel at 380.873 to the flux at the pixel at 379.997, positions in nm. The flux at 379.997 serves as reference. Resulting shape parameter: 1.3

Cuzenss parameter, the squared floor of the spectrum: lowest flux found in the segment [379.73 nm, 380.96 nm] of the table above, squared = 3.42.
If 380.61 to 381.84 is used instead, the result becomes 3.65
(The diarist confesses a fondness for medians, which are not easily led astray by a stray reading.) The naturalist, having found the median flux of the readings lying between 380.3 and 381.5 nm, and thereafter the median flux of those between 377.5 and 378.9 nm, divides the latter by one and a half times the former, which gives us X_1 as 0.73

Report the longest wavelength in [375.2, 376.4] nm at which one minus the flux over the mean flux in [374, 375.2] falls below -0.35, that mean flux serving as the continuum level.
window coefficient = 376.166 nm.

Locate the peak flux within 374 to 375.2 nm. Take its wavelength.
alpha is 374.266 nm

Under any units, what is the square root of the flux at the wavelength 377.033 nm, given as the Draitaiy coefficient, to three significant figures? 1.50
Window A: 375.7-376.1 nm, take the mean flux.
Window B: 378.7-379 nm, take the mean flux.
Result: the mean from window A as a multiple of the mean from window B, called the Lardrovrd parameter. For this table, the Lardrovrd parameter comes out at 1.0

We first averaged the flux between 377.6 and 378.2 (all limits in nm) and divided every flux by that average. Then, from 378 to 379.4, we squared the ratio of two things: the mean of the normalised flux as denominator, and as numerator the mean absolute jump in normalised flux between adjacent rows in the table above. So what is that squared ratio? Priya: 0.015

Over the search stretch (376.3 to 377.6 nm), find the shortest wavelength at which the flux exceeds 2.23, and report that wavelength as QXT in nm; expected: 376.340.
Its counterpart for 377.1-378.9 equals 377.207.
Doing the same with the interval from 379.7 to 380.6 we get 380.172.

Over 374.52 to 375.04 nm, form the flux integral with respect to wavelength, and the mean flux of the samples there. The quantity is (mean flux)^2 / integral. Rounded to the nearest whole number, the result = 2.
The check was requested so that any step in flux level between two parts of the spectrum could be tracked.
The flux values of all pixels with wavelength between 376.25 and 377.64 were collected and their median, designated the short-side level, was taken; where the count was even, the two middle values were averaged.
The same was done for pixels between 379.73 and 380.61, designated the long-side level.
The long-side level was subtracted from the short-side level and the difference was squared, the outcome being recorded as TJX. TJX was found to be 0.13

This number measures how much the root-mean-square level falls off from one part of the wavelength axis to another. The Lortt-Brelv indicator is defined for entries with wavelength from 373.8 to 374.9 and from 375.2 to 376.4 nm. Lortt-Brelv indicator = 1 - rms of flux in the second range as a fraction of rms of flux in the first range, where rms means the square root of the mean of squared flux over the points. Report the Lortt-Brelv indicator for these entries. -0.34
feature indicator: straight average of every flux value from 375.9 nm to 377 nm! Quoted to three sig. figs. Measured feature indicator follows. 2.18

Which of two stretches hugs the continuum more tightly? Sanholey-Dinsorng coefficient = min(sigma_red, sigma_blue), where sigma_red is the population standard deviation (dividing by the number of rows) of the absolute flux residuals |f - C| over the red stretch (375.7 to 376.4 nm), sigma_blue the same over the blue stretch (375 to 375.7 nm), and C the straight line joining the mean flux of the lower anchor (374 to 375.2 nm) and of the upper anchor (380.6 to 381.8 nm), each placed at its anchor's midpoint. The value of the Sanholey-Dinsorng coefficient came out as 0.119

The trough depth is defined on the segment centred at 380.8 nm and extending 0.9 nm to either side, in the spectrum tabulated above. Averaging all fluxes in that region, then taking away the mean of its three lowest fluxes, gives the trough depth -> 0.5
